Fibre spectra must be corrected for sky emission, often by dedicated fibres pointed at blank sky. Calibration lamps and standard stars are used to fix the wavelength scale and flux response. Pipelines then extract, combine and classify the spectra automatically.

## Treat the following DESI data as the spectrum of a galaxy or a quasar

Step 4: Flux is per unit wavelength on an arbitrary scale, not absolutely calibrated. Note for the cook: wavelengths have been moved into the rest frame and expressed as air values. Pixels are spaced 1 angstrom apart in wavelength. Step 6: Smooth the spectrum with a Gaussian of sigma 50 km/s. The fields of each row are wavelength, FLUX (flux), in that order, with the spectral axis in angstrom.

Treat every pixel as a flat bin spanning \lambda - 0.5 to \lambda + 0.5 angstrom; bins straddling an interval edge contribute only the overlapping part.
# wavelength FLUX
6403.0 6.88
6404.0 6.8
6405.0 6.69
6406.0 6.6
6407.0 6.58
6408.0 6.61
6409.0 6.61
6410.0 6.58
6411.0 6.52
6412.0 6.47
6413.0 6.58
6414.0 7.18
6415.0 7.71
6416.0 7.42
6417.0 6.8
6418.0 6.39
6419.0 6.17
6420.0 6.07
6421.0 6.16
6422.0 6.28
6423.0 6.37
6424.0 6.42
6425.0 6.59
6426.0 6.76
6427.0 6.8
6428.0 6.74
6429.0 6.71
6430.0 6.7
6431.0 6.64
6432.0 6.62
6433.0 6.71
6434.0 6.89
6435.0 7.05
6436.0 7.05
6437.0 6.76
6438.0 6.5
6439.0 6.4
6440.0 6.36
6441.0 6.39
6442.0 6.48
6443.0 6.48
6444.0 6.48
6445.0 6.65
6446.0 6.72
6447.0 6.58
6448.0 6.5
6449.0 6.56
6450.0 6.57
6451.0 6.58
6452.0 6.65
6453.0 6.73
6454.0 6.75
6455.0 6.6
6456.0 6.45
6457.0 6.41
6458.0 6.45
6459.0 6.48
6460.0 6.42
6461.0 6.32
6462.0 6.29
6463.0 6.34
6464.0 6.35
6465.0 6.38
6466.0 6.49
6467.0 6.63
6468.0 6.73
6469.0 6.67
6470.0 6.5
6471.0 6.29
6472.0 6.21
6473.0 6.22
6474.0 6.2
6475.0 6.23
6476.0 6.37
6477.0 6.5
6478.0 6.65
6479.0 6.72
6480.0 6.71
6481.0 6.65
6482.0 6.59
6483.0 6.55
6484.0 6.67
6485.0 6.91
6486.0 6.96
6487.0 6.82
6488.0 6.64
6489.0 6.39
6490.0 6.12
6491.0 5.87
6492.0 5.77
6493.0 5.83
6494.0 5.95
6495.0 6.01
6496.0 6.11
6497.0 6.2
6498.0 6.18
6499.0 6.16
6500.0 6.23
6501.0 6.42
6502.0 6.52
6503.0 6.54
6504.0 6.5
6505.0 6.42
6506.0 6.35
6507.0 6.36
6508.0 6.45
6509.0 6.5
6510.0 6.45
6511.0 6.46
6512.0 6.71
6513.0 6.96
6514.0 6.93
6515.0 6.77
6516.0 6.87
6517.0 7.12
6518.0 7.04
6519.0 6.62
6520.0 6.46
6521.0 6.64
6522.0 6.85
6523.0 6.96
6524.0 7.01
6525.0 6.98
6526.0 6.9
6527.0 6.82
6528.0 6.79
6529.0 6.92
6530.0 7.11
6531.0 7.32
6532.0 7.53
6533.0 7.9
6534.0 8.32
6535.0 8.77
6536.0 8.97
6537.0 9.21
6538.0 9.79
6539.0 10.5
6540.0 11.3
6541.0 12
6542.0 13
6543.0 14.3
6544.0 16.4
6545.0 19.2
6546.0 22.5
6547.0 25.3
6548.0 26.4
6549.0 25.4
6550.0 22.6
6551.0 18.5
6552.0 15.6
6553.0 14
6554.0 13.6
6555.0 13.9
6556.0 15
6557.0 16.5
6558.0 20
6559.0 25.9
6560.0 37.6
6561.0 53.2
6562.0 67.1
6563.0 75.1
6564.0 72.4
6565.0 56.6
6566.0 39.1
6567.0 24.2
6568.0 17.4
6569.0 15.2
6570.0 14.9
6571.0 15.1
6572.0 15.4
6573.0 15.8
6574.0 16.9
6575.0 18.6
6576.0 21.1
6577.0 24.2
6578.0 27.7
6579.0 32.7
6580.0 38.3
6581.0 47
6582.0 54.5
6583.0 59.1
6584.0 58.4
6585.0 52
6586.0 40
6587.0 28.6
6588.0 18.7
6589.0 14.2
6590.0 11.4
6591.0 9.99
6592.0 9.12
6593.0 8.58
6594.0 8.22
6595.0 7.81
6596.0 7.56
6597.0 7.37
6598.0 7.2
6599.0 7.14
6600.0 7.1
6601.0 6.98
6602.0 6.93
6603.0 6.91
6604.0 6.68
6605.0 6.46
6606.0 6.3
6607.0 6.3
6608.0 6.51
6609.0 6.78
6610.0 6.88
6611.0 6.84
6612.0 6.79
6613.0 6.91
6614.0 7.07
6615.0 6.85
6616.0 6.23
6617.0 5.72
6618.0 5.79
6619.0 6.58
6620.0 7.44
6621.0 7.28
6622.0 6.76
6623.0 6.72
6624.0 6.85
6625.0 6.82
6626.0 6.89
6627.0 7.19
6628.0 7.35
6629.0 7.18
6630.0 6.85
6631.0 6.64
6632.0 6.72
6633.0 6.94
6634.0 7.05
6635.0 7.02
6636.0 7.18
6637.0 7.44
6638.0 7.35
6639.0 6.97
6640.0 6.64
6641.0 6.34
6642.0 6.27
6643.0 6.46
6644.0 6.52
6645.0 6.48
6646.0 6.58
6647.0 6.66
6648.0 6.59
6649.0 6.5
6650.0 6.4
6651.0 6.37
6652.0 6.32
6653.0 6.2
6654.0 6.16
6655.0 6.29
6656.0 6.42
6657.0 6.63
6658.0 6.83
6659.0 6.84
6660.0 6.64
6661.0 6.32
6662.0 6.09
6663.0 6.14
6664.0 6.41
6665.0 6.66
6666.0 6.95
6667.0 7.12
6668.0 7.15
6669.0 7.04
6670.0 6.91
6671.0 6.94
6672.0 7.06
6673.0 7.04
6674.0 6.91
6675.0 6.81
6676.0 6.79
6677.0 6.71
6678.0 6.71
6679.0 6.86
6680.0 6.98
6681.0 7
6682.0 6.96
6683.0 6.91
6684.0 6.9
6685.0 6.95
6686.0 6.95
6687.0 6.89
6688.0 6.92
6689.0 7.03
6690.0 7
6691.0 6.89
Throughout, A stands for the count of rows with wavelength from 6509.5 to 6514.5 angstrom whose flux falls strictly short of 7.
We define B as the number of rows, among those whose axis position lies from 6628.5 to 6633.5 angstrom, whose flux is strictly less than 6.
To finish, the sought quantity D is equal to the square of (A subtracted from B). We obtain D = 25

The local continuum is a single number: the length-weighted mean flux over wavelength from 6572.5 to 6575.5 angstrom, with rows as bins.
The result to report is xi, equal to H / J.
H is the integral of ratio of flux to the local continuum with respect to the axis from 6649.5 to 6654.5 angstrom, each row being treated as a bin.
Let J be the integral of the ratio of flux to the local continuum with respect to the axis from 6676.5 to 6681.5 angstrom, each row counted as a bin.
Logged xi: 0.92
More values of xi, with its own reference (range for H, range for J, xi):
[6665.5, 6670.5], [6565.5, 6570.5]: 0.32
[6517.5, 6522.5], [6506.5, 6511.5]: 1.04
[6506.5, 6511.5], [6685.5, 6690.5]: 0.93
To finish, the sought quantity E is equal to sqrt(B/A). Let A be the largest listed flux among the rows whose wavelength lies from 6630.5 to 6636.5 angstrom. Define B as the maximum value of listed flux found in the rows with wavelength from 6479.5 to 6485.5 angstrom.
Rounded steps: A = 7.18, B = 6.91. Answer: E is 0.98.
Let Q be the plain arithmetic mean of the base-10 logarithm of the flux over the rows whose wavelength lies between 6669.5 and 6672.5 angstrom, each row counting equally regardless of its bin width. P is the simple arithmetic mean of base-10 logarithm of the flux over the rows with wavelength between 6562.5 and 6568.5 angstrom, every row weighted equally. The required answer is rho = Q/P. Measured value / 0.521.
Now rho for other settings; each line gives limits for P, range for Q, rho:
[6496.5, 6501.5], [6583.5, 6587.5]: 2.057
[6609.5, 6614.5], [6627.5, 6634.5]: 1.004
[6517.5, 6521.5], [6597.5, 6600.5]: 1.035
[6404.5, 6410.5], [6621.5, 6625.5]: 1.014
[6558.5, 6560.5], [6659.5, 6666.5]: 0.542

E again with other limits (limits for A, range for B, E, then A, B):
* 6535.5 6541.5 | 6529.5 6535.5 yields 0.85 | 12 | 8.77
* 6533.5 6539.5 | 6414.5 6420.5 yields 0.86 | 10.5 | 7.71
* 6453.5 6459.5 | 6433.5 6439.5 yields 1.02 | 6.75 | 7.05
